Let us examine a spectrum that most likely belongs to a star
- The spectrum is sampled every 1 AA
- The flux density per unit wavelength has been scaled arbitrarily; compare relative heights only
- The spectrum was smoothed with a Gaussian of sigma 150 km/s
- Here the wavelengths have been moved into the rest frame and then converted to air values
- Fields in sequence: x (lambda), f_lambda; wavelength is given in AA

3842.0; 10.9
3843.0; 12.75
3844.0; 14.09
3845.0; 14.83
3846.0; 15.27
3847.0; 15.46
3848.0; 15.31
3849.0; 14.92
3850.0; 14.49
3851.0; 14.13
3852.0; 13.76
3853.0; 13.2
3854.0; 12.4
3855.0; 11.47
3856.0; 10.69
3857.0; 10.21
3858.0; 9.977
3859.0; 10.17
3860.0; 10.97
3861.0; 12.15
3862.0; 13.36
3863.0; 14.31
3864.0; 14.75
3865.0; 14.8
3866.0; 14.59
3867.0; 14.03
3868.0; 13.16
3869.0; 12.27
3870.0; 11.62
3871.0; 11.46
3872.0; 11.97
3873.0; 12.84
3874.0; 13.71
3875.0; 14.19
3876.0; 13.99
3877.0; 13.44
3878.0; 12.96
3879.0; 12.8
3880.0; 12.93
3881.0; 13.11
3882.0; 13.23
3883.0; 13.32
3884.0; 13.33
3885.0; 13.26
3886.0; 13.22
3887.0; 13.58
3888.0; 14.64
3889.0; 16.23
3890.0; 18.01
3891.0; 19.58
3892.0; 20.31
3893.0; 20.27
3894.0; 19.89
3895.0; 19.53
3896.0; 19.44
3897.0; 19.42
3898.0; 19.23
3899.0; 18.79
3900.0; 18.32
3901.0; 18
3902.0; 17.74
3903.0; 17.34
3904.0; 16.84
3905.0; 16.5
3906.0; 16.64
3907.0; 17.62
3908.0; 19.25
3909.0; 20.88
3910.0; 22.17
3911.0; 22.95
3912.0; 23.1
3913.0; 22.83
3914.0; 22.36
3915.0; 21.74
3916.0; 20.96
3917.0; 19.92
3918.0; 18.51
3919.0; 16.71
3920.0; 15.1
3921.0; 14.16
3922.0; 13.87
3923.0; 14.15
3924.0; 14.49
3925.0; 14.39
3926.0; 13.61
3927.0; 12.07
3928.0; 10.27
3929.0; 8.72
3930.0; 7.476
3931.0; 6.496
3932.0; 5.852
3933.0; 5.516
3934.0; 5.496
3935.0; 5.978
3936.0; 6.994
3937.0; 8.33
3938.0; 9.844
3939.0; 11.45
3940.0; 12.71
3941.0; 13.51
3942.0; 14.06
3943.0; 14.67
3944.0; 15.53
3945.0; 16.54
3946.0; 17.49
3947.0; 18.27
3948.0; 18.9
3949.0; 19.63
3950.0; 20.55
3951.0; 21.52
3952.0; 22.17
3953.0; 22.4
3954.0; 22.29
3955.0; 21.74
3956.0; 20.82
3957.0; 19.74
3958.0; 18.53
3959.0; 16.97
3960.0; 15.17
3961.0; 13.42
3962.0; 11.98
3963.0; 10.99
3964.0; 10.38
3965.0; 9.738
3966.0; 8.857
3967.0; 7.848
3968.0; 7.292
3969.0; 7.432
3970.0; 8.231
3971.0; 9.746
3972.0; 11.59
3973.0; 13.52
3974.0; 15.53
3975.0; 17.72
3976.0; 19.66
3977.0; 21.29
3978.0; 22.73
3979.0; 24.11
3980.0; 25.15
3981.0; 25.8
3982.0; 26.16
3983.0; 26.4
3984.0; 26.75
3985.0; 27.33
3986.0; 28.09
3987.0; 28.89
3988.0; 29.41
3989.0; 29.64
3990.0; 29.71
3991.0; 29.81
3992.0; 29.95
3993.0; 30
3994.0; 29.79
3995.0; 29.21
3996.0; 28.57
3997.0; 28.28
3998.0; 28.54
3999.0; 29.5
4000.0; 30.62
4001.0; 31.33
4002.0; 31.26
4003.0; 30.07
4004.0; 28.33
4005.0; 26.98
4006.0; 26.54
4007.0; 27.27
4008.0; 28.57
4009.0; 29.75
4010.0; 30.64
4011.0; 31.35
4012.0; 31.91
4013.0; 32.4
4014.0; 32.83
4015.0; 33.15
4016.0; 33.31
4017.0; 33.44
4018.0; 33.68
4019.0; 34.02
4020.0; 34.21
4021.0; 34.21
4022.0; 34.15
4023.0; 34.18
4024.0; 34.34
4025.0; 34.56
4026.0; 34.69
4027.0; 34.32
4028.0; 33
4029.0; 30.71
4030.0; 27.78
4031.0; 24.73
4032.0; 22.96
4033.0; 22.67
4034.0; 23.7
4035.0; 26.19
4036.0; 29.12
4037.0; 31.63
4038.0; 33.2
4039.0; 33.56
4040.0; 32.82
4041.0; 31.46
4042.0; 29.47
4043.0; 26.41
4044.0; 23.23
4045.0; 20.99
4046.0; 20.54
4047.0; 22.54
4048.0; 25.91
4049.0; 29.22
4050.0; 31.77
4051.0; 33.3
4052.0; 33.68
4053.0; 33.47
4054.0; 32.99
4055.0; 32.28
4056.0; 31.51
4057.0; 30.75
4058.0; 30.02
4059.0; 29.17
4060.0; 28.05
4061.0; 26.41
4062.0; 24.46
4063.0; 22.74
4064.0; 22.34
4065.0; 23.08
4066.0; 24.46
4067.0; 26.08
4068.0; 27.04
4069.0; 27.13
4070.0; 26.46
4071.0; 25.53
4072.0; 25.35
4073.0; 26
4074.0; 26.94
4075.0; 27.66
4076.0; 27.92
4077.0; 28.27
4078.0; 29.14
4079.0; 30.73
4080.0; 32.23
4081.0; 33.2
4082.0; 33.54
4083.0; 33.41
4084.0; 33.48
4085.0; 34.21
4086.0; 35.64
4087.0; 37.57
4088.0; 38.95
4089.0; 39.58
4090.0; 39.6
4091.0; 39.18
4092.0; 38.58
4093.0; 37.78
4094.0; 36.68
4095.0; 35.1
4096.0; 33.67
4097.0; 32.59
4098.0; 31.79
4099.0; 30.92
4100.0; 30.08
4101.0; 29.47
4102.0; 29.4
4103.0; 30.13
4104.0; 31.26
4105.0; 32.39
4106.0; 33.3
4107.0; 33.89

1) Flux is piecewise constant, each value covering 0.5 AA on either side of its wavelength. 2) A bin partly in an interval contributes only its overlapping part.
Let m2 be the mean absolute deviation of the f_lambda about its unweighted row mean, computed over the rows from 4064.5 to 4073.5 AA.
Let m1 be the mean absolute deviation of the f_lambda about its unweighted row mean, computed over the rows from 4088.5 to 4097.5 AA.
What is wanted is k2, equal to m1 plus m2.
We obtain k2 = 3.1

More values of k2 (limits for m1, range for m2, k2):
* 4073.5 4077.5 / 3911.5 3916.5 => 1.1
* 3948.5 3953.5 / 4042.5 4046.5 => 3.0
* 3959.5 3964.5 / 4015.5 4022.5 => 1.9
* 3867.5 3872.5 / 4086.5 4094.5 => 1.4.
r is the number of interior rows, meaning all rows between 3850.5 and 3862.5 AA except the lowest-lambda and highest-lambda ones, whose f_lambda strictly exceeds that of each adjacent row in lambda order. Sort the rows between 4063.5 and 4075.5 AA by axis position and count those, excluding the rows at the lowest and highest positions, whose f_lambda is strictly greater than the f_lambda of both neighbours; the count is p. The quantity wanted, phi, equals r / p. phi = 0.0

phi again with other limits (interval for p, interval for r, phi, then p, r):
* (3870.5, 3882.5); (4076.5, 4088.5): 1.0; 1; 1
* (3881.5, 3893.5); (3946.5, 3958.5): 0.5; 2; 1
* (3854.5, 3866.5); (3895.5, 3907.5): 0.0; 1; 0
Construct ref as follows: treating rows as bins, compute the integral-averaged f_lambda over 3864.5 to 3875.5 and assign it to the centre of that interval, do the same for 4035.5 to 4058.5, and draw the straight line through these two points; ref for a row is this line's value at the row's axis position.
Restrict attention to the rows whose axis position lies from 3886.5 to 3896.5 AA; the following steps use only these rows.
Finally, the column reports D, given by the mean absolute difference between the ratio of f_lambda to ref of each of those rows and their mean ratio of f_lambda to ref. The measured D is 0.118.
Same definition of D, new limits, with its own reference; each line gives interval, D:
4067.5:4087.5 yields 0.090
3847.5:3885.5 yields 0.116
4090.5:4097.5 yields 0.067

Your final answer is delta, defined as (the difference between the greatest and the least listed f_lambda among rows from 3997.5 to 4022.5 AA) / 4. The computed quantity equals 1.9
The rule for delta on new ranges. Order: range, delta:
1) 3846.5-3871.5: 1.4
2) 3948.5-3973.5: 3.8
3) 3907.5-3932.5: 4.3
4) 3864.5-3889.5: 1.2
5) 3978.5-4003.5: 1.8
